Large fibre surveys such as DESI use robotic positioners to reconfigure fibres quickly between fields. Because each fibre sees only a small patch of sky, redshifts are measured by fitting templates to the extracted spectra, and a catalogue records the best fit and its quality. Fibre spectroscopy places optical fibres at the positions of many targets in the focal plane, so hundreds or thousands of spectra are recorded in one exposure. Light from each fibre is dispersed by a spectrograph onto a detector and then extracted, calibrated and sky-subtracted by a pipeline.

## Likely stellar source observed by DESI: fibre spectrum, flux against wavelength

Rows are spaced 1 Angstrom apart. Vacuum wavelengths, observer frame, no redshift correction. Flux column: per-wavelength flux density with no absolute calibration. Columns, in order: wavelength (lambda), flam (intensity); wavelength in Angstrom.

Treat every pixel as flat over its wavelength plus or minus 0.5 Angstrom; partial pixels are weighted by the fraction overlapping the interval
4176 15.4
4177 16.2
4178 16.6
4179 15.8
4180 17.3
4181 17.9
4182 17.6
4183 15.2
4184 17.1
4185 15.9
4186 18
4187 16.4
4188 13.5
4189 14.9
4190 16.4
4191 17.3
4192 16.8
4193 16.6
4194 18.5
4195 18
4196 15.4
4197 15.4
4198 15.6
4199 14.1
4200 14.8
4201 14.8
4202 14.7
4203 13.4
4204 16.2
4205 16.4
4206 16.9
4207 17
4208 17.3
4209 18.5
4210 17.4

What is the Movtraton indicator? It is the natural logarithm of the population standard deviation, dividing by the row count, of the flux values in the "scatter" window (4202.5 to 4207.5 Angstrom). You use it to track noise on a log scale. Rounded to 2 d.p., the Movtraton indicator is 0.28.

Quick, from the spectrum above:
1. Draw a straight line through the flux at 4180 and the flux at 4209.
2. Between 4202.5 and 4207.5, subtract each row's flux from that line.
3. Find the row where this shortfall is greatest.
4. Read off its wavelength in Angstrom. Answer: 4203 Angstrom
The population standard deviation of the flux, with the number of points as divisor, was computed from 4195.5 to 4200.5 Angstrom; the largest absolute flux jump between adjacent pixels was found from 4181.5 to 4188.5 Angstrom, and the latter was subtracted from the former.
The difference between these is -2.4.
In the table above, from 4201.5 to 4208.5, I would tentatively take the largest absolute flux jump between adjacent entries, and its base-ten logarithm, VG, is 0.45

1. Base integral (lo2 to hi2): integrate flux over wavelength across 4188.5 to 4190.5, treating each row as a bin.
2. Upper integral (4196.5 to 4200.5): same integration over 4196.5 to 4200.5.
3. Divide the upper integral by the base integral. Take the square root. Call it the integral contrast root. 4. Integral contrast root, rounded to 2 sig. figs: 1.4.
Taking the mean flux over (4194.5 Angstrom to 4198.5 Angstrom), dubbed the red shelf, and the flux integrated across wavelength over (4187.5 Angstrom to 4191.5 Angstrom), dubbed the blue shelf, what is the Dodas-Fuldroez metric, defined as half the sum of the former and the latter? 39.1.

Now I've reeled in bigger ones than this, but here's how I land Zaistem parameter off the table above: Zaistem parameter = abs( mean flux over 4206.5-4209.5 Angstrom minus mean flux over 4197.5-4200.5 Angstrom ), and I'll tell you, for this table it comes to 2.77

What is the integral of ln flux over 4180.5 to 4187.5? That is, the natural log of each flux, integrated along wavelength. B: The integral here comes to 19.8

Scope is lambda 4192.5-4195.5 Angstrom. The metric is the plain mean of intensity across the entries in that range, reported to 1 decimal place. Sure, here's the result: 17.7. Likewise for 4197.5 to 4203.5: 14.6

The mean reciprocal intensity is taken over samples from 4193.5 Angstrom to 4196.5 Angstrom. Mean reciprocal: 0.058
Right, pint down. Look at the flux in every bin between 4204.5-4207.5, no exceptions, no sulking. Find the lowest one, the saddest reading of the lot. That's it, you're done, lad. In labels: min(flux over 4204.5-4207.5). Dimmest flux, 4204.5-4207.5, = 16.4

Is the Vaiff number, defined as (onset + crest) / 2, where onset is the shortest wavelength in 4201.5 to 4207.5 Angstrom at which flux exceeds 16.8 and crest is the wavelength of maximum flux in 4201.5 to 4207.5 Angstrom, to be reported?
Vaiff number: 4206.5 Angstrom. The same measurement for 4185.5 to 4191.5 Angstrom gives 4186.0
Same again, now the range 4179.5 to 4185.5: 4180.5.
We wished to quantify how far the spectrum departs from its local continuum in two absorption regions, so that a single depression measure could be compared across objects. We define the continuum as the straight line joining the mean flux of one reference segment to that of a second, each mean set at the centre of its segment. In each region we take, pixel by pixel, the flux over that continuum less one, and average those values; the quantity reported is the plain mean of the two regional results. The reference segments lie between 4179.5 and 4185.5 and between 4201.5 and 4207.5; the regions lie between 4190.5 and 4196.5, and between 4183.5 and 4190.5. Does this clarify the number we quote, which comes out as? 0.007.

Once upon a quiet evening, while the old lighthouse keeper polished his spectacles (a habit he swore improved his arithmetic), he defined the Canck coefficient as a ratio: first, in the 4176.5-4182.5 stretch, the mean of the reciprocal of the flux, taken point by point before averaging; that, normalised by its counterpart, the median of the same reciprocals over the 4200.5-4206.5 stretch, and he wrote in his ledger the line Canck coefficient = 0.92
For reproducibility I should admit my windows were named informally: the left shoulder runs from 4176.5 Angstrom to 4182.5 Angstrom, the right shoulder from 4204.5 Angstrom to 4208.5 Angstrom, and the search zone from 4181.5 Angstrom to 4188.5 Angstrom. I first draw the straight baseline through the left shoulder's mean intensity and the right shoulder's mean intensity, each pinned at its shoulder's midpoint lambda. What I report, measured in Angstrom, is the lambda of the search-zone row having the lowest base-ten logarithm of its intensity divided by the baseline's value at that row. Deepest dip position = 4188 Angstrom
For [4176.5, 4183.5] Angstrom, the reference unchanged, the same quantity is 4183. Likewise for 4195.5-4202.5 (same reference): 4199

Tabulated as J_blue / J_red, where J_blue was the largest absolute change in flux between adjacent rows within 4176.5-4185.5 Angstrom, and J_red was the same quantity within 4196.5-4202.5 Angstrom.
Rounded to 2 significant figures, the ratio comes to 1.6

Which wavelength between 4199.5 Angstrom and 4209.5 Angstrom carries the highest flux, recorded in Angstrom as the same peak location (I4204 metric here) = 4209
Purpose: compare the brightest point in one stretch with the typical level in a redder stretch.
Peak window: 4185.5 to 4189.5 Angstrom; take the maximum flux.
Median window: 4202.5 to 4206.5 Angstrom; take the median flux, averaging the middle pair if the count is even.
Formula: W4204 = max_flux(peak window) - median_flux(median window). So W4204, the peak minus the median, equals 1.7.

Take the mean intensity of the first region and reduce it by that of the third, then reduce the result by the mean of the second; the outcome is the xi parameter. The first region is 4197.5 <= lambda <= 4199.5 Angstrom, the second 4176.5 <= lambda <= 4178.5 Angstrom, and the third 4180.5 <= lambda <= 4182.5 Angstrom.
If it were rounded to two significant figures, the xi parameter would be -19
